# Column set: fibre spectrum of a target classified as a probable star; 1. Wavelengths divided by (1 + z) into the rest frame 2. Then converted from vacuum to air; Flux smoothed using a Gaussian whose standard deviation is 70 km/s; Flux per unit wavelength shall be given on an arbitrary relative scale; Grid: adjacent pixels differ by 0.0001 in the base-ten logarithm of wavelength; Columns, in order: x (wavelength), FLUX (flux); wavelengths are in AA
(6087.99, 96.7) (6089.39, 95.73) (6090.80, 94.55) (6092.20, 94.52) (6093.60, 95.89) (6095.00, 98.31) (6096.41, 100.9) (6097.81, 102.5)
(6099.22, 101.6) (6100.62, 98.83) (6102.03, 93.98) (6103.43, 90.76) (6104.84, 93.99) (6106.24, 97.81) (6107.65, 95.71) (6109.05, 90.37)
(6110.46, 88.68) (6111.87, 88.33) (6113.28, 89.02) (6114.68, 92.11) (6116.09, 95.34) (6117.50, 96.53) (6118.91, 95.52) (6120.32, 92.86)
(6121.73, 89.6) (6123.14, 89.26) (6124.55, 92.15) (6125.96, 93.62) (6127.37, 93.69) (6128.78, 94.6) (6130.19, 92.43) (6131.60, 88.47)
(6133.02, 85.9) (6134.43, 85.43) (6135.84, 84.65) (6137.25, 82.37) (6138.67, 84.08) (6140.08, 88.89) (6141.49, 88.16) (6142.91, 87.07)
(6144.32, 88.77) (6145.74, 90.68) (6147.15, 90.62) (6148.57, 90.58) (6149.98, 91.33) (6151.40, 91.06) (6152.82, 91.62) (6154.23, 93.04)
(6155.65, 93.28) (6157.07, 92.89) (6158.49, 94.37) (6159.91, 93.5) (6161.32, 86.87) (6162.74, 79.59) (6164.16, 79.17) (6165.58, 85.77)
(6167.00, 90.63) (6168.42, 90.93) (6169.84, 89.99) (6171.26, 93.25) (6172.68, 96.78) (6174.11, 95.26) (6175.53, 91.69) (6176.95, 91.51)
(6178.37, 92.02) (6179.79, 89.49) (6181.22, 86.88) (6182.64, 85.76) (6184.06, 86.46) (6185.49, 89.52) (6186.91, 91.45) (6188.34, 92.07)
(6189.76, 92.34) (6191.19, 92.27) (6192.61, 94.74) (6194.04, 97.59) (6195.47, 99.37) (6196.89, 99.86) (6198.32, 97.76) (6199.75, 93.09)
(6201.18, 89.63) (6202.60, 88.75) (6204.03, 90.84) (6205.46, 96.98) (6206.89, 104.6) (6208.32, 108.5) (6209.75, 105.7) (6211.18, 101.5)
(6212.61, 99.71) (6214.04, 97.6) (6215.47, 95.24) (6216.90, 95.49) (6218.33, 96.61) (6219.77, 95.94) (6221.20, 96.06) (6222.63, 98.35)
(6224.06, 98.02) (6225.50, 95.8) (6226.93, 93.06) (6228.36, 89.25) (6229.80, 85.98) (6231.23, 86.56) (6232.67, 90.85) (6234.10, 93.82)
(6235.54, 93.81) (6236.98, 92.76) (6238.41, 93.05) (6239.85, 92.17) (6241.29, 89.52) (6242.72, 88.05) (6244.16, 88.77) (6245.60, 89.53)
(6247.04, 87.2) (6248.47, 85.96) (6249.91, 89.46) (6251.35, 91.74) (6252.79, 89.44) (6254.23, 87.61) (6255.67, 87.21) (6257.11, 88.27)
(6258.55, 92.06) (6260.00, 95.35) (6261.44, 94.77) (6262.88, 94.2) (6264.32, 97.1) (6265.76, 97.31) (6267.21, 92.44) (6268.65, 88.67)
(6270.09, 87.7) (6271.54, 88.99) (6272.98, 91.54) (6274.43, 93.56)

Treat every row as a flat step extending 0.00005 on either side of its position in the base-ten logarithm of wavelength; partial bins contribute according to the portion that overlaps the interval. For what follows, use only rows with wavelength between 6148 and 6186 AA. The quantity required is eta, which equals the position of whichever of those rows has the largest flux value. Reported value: 6172.68 AA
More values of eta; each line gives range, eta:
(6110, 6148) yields 6117.50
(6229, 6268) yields 6265.76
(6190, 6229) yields 6208.32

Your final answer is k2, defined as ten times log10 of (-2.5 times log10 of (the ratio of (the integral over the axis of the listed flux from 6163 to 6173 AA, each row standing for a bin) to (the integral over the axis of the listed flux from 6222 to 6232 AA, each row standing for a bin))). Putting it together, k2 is -13.7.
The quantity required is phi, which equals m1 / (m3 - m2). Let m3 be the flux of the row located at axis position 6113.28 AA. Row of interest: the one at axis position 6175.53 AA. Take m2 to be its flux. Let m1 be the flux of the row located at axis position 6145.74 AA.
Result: -34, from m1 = 90.68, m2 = 91.69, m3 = 89.02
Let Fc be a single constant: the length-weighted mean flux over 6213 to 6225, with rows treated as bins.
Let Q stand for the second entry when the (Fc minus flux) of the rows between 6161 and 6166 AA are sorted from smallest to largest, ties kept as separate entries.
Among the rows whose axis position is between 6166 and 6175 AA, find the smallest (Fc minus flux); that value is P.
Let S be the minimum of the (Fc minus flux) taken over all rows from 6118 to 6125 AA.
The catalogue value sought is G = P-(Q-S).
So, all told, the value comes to -10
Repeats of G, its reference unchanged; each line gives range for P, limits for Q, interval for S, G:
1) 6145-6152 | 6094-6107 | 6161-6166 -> 20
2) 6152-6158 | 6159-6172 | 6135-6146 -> 6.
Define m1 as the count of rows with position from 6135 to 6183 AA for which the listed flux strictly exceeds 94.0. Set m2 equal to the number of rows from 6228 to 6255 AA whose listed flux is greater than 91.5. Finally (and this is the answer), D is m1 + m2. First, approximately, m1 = 3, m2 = 6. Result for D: 9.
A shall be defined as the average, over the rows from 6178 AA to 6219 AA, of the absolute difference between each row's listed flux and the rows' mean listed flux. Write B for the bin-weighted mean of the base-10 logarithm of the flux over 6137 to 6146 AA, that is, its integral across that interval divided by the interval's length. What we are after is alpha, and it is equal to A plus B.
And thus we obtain 6.6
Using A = 4.7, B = 1.94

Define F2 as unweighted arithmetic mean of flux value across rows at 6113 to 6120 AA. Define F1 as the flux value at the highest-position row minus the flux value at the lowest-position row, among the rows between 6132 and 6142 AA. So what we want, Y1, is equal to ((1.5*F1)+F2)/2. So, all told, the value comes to 48.5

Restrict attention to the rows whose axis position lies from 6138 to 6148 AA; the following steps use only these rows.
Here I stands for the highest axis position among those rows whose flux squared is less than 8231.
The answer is 6147.15 AA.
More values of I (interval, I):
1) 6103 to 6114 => 6113.28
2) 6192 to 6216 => 6202.60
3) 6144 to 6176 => 6169.84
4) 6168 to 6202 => 6201.18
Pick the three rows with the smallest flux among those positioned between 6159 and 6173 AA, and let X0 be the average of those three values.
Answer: 81.5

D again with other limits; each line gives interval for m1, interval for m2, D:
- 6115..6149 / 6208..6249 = 23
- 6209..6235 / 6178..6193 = 17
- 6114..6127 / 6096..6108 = 11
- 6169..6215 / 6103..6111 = 17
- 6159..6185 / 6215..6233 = 11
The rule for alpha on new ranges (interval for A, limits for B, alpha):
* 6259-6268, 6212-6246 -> 3.4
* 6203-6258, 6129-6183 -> 6.4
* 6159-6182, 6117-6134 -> 5.7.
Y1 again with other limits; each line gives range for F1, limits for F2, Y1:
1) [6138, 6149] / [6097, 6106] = 53.3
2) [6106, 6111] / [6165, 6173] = 38.8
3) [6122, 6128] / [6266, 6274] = 48.3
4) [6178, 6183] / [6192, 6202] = 43.3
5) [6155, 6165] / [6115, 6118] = 37.4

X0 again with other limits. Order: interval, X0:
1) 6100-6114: 88.7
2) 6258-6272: 88.5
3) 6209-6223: 95.6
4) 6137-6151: 84.5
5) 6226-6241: 87.3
